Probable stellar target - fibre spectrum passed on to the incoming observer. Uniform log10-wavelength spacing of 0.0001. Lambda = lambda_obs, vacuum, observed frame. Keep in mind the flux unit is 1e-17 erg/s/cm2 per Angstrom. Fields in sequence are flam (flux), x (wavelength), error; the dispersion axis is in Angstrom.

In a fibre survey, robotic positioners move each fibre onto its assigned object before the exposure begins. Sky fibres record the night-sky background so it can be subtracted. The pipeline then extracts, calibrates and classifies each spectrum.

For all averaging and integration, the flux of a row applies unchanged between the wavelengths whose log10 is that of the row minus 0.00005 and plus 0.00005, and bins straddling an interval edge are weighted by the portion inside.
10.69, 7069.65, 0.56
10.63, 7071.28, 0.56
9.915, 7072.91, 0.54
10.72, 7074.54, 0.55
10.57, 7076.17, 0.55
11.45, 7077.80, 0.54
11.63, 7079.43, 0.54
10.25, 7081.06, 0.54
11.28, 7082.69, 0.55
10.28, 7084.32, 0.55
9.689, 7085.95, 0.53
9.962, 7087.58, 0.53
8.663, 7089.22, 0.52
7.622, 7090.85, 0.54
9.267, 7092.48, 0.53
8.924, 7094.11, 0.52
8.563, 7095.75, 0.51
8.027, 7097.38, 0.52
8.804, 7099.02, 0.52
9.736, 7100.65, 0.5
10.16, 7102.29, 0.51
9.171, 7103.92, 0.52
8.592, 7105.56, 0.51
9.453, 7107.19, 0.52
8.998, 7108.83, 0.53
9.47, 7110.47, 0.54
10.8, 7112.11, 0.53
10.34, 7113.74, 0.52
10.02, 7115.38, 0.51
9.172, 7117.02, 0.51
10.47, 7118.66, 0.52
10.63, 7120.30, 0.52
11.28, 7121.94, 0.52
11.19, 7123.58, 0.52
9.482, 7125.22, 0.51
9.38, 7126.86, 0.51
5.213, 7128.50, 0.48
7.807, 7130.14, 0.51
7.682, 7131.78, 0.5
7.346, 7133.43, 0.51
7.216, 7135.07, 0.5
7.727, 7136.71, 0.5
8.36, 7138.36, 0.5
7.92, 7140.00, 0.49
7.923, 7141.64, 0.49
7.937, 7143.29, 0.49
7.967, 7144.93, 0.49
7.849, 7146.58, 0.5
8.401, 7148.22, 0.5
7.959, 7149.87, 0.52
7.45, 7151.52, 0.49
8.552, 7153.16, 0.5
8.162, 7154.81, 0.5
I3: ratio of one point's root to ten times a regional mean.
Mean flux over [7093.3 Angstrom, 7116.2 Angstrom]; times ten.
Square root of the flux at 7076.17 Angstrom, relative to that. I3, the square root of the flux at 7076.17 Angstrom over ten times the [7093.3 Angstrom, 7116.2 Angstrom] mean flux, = 0.0347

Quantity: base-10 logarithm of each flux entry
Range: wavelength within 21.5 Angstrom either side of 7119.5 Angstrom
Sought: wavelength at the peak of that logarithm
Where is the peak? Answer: 7121.94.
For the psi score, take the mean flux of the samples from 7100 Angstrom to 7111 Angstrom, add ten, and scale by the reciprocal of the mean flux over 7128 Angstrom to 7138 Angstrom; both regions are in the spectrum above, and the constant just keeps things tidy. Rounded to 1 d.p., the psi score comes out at 2.7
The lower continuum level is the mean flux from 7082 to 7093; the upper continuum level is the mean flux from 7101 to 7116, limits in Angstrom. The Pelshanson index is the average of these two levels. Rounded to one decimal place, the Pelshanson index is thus 9.6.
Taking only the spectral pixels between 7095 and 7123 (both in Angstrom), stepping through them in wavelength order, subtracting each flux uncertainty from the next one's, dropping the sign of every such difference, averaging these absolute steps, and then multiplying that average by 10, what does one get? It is 0.081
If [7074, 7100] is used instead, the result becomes 0.073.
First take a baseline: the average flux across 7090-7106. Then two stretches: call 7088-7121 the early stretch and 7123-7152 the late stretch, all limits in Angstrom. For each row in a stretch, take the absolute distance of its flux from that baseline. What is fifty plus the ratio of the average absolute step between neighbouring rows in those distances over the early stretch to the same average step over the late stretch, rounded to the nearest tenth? 50.9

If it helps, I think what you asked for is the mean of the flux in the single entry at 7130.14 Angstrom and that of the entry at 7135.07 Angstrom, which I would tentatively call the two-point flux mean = 7.5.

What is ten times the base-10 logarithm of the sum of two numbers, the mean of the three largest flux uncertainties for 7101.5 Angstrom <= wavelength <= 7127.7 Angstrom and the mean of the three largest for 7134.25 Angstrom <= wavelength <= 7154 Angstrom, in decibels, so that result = 0.17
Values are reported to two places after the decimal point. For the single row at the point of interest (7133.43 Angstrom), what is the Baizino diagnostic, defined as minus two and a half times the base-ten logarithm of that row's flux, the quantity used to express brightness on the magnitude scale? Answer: -2.17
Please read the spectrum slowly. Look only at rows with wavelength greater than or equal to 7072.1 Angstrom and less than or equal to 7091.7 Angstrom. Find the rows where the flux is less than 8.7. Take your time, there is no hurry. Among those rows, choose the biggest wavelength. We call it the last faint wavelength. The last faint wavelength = 7090.85 Angstrom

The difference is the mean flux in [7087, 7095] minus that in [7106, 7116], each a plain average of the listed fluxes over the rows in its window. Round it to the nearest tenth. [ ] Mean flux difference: -1.0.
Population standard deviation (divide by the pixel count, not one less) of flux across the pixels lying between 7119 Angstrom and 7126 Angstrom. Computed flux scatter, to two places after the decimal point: 0.72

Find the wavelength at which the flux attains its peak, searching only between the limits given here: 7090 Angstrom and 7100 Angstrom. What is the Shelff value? 7092.48 Angstrom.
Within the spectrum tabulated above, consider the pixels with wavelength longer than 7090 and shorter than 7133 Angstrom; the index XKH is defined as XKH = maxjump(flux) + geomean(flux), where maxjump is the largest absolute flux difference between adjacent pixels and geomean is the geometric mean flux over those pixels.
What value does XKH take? 13.3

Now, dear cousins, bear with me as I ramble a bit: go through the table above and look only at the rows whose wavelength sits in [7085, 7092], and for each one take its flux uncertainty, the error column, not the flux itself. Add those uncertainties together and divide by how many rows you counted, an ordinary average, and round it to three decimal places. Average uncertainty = 0.530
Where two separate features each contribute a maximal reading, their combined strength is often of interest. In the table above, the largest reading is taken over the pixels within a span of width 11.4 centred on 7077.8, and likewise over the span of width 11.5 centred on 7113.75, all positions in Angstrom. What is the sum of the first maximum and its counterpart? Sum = 22.4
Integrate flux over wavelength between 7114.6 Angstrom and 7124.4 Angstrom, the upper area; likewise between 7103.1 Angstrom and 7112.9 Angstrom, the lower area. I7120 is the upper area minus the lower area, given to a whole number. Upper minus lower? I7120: 10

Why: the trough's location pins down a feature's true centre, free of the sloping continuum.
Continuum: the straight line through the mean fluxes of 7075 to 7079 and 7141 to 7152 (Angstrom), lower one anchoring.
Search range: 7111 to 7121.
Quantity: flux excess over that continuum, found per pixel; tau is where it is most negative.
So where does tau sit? 7117.02 Angstrom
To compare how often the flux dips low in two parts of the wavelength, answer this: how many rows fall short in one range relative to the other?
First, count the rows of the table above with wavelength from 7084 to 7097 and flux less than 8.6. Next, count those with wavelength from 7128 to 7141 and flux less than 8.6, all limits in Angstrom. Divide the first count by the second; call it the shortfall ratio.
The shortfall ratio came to 0.25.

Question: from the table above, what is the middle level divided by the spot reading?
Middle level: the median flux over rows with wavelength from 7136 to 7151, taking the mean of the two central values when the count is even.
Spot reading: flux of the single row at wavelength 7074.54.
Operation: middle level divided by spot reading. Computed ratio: 0.74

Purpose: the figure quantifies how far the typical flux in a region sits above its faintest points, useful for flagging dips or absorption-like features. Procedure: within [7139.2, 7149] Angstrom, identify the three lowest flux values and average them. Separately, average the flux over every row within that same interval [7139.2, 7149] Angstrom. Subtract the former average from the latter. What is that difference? 0.1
